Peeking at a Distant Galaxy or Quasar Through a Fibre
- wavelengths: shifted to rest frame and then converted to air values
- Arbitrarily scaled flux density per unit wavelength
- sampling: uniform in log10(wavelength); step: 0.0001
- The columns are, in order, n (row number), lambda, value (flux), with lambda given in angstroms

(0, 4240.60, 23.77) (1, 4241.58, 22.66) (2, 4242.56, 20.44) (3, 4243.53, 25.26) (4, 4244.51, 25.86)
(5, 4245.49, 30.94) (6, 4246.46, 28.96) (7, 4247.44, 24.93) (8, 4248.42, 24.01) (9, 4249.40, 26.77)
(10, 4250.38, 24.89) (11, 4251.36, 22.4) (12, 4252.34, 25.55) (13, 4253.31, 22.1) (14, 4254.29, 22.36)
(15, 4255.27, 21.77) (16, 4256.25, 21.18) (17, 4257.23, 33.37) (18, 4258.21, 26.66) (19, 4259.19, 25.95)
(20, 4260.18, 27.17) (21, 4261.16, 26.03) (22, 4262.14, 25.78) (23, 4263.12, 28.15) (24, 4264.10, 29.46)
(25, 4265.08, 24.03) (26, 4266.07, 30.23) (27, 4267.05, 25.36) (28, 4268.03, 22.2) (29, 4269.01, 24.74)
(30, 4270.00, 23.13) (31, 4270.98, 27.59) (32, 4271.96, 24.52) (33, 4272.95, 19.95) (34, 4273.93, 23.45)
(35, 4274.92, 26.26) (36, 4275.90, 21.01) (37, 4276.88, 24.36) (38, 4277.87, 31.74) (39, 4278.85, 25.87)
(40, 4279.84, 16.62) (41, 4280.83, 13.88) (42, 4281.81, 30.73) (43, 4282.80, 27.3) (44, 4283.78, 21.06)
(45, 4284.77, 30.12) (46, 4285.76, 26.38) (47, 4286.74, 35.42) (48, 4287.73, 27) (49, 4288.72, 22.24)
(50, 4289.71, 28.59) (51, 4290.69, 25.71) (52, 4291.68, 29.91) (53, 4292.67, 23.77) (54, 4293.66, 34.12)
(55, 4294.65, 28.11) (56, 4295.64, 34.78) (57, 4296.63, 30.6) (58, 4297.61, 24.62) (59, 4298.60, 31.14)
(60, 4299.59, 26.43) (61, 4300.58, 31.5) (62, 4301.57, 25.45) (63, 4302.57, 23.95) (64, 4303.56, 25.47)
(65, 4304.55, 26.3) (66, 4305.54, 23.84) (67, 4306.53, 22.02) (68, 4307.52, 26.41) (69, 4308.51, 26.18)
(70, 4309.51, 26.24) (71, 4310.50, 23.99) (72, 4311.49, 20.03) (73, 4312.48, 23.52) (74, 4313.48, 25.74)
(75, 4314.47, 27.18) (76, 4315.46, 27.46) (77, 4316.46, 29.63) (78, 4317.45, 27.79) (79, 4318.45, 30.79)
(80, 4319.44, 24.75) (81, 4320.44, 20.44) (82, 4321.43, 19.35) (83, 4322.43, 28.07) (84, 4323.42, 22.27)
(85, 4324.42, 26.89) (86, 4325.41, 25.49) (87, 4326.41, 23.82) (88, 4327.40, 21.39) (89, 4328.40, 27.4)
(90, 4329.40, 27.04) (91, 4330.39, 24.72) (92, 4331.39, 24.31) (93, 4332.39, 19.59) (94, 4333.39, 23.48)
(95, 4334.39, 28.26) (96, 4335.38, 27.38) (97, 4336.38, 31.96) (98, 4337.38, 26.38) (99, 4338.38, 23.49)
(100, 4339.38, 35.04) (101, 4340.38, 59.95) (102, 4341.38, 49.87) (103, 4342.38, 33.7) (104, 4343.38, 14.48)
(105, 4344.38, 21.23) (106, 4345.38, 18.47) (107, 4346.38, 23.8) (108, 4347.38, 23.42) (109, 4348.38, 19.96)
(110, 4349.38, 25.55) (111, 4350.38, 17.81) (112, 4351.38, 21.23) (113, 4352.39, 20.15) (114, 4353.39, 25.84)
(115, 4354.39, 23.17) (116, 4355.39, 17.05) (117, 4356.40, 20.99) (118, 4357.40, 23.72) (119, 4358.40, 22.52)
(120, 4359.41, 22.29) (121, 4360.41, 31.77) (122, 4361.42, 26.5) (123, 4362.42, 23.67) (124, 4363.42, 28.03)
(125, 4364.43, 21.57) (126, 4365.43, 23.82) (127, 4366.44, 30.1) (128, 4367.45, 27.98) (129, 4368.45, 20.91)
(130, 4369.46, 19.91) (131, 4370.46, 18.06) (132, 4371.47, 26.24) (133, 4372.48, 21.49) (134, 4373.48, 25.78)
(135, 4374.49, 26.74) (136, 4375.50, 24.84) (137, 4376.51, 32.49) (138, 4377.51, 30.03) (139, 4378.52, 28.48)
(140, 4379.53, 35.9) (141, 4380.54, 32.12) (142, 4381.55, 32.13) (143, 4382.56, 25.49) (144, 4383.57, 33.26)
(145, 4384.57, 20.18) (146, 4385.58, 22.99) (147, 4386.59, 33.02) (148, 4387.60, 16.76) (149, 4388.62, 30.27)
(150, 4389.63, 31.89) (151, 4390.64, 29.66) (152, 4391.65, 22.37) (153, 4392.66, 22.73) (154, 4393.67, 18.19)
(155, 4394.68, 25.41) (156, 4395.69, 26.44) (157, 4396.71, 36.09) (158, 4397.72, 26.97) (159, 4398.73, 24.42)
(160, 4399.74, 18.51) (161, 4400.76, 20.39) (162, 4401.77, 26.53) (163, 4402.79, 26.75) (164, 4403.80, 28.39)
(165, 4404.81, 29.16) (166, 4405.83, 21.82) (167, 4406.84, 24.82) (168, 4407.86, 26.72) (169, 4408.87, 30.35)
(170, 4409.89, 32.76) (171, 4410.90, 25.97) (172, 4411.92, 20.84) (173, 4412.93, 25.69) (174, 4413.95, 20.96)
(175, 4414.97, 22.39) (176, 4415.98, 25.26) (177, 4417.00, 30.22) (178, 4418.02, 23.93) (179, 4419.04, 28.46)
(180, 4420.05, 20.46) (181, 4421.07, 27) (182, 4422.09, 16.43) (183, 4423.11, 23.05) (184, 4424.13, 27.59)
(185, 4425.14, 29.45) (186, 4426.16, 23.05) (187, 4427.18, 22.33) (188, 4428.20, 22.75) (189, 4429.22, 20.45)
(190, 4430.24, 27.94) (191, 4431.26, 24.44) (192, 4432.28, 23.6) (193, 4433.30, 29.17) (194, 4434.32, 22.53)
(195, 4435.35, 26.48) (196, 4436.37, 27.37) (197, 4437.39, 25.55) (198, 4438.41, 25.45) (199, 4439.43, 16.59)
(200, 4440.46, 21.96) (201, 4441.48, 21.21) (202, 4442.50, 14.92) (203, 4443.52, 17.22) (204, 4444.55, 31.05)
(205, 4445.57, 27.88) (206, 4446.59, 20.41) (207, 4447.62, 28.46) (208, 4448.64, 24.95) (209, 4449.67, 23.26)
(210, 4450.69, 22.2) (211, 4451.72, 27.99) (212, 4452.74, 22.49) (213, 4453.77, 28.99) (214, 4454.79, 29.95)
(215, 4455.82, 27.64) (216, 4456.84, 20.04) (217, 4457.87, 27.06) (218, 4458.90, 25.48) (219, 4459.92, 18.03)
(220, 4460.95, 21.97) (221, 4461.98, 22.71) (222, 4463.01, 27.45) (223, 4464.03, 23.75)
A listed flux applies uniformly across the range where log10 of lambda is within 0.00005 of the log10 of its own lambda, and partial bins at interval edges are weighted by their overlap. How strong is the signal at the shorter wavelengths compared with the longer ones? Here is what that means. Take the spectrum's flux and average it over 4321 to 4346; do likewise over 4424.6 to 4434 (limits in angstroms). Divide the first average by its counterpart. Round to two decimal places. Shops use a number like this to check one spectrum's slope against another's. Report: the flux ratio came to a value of 1.10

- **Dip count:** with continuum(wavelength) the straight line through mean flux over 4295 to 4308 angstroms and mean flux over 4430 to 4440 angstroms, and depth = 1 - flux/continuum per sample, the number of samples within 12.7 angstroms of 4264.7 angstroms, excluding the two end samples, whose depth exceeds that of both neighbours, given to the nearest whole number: 9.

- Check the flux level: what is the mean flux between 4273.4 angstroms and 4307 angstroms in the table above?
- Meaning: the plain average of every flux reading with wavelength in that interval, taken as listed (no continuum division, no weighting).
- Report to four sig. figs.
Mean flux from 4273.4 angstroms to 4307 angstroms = 26.46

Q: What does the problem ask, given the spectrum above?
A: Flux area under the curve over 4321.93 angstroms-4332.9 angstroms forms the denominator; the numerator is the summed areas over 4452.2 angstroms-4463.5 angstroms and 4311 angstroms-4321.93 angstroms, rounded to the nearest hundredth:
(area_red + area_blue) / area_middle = 2.05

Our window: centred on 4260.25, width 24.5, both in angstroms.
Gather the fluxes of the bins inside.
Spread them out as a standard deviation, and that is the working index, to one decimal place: 2.9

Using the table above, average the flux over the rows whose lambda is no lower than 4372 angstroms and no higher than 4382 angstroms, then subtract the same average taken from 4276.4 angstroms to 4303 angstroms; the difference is 1.9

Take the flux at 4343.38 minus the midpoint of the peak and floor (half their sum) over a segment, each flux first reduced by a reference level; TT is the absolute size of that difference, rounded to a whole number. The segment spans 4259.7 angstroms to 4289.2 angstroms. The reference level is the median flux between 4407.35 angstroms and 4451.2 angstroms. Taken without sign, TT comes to 10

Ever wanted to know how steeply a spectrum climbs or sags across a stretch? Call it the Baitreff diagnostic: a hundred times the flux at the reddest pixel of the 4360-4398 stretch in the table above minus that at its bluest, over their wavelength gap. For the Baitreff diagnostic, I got -13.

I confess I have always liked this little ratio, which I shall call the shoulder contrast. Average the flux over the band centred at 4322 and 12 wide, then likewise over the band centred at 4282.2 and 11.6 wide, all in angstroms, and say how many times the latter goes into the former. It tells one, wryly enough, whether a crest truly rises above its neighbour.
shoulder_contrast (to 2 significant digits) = 0.97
